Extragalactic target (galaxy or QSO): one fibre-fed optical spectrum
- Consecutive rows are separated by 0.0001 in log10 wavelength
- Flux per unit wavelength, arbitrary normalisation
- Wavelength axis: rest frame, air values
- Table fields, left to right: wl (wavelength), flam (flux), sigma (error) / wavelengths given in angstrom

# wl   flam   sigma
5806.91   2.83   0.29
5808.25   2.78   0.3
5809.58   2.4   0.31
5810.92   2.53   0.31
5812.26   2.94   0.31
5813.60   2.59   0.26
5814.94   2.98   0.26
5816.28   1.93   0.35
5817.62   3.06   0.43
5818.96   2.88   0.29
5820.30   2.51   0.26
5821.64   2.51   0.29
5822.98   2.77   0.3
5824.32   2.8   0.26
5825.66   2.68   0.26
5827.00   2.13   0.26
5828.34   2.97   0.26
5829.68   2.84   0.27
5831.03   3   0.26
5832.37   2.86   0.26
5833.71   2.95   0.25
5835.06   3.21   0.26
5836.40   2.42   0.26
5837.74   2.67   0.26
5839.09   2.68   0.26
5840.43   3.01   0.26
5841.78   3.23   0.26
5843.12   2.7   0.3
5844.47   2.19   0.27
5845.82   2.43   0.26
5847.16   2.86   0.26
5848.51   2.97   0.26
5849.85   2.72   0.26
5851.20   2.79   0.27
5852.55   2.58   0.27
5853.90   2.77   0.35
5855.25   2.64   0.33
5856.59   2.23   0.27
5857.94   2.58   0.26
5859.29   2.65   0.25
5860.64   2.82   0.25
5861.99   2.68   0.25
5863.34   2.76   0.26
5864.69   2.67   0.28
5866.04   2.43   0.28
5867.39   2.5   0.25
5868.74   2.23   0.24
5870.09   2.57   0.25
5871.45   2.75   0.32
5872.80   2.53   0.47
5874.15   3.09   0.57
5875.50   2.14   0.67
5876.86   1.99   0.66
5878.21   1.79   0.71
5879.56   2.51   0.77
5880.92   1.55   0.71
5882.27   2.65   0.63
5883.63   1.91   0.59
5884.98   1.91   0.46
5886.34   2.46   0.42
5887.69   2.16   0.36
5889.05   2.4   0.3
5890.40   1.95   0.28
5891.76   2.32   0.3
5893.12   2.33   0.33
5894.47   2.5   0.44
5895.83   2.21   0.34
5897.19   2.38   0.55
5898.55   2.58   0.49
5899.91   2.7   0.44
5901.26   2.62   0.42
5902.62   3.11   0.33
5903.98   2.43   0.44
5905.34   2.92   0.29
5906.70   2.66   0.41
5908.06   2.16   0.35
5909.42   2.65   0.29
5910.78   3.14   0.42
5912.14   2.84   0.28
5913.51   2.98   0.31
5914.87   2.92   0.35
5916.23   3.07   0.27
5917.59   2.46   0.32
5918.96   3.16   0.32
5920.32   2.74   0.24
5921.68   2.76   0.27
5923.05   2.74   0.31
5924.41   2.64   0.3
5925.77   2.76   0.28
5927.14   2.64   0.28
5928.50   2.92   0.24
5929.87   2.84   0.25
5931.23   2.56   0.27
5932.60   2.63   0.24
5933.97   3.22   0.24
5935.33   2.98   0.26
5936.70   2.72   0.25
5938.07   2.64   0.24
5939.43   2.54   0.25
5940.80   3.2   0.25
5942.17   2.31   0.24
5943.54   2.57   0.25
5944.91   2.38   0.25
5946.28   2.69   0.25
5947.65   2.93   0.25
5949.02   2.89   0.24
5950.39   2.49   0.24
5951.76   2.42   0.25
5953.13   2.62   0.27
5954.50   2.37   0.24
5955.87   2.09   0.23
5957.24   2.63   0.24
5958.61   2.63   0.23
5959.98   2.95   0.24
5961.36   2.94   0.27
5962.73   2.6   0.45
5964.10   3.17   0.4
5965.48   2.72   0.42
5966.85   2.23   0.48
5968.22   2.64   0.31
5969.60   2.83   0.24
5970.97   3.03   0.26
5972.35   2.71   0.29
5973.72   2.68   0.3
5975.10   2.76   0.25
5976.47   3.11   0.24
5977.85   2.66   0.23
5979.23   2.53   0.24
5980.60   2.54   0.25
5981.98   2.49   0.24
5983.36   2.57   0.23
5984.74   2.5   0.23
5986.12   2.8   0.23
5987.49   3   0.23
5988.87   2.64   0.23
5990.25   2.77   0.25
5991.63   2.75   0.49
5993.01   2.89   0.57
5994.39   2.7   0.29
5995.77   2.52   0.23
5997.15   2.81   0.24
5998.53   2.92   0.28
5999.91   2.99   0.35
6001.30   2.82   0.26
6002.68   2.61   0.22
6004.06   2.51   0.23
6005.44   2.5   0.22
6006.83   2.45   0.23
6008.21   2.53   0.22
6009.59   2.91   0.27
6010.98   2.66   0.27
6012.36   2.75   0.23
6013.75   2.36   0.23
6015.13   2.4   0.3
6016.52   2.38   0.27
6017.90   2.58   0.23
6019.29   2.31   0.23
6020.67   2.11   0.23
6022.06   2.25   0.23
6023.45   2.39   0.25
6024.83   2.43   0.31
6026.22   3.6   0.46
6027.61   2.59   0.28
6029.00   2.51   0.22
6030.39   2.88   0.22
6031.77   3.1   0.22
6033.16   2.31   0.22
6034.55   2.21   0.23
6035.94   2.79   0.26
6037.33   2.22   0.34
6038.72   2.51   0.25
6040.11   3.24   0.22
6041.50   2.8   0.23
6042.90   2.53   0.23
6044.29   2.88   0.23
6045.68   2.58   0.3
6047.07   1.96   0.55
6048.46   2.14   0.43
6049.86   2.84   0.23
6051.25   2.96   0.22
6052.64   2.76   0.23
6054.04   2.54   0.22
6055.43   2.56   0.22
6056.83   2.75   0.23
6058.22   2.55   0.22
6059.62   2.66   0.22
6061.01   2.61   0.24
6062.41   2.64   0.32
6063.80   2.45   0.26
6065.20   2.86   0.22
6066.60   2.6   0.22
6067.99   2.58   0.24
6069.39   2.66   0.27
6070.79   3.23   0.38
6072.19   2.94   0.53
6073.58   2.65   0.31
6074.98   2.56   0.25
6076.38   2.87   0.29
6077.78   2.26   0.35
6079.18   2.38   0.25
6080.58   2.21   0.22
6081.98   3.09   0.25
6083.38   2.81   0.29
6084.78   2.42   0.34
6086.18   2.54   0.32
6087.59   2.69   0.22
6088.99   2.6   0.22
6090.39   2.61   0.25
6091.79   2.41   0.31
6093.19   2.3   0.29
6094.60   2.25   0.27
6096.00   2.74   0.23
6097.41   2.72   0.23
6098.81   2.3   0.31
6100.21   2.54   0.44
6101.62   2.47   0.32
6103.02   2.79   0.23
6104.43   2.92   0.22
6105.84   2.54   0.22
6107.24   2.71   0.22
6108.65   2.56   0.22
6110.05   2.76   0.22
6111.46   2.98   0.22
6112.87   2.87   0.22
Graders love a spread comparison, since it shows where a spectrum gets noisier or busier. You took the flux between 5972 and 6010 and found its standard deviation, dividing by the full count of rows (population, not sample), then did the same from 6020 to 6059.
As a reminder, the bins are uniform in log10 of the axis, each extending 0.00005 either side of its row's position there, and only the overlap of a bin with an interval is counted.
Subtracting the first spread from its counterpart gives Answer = 0.18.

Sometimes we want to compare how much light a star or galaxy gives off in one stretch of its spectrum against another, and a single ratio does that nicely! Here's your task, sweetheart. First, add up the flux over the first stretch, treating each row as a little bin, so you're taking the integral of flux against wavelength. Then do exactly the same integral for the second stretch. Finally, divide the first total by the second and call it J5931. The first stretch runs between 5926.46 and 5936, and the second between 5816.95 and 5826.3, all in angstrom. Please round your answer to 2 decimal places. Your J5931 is 1.05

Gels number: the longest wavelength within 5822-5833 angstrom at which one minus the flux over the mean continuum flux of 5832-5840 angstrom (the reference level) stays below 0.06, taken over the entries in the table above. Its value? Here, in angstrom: 5832.37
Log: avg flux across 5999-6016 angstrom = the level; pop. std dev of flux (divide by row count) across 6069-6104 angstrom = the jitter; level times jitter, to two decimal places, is 0.68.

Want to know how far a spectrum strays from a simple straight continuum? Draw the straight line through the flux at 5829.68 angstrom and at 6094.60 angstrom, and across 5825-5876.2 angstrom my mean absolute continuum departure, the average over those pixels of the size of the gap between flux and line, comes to 0.22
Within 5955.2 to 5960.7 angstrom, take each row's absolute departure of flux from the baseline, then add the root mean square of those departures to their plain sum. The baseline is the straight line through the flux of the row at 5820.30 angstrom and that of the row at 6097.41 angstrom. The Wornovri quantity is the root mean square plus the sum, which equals 1.20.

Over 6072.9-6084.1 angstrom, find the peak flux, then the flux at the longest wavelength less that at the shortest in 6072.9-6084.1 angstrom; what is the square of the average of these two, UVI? 2.6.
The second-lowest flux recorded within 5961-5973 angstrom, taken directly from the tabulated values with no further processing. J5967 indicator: 2.6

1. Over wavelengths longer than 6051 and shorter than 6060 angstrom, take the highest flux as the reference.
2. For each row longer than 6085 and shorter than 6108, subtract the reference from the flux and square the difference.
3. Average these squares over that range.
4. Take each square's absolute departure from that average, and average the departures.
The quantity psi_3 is 0.124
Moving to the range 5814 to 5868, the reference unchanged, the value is 0.146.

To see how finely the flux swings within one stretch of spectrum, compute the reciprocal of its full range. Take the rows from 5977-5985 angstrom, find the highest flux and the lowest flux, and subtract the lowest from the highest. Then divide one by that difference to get 5.9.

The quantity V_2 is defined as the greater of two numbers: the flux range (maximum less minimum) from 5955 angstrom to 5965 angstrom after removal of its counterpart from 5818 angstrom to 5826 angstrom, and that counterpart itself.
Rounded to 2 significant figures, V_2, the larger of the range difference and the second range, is 0.71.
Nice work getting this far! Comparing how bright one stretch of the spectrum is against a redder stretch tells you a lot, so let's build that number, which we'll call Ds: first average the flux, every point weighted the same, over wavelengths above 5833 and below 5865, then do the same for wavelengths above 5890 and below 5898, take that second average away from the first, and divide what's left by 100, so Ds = 0.004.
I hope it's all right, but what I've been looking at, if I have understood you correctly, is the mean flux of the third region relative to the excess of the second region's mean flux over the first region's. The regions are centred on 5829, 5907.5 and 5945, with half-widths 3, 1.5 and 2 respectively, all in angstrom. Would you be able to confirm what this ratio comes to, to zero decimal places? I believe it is -8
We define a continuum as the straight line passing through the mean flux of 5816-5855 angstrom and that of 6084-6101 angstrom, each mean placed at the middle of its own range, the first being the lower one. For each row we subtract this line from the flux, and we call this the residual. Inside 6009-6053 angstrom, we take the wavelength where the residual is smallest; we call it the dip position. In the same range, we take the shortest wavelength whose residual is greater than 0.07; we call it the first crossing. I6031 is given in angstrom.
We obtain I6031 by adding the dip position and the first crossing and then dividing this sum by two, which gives 6028.3 angstrom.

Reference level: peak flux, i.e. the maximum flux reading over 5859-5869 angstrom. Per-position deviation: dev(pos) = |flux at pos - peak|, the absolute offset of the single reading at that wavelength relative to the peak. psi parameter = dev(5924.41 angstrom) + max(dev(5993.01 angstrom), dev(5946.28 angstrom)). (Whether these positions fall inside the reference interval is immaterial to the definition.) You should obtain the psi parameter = 0.31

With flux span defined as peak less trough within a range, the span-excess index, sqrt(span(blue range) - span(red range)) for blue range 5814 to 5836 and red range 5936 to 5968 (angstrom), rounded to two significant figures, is 0.41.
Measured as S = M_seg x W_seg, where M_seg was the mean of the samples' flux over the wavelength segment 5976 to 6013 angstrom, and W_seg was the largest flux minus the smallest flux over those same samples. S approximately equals 1.8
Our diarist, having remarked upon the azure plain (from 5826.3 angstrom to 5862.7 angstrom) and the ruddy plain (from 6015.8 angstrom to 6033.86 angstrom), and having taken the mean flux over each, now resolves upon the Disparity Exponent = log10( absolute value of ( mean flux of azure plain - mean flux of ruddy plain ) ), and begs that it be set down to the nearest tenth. -0.8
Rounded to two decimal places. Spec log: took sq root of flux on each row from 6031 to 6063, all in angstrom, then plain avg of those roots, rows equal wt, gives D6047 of 1.61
